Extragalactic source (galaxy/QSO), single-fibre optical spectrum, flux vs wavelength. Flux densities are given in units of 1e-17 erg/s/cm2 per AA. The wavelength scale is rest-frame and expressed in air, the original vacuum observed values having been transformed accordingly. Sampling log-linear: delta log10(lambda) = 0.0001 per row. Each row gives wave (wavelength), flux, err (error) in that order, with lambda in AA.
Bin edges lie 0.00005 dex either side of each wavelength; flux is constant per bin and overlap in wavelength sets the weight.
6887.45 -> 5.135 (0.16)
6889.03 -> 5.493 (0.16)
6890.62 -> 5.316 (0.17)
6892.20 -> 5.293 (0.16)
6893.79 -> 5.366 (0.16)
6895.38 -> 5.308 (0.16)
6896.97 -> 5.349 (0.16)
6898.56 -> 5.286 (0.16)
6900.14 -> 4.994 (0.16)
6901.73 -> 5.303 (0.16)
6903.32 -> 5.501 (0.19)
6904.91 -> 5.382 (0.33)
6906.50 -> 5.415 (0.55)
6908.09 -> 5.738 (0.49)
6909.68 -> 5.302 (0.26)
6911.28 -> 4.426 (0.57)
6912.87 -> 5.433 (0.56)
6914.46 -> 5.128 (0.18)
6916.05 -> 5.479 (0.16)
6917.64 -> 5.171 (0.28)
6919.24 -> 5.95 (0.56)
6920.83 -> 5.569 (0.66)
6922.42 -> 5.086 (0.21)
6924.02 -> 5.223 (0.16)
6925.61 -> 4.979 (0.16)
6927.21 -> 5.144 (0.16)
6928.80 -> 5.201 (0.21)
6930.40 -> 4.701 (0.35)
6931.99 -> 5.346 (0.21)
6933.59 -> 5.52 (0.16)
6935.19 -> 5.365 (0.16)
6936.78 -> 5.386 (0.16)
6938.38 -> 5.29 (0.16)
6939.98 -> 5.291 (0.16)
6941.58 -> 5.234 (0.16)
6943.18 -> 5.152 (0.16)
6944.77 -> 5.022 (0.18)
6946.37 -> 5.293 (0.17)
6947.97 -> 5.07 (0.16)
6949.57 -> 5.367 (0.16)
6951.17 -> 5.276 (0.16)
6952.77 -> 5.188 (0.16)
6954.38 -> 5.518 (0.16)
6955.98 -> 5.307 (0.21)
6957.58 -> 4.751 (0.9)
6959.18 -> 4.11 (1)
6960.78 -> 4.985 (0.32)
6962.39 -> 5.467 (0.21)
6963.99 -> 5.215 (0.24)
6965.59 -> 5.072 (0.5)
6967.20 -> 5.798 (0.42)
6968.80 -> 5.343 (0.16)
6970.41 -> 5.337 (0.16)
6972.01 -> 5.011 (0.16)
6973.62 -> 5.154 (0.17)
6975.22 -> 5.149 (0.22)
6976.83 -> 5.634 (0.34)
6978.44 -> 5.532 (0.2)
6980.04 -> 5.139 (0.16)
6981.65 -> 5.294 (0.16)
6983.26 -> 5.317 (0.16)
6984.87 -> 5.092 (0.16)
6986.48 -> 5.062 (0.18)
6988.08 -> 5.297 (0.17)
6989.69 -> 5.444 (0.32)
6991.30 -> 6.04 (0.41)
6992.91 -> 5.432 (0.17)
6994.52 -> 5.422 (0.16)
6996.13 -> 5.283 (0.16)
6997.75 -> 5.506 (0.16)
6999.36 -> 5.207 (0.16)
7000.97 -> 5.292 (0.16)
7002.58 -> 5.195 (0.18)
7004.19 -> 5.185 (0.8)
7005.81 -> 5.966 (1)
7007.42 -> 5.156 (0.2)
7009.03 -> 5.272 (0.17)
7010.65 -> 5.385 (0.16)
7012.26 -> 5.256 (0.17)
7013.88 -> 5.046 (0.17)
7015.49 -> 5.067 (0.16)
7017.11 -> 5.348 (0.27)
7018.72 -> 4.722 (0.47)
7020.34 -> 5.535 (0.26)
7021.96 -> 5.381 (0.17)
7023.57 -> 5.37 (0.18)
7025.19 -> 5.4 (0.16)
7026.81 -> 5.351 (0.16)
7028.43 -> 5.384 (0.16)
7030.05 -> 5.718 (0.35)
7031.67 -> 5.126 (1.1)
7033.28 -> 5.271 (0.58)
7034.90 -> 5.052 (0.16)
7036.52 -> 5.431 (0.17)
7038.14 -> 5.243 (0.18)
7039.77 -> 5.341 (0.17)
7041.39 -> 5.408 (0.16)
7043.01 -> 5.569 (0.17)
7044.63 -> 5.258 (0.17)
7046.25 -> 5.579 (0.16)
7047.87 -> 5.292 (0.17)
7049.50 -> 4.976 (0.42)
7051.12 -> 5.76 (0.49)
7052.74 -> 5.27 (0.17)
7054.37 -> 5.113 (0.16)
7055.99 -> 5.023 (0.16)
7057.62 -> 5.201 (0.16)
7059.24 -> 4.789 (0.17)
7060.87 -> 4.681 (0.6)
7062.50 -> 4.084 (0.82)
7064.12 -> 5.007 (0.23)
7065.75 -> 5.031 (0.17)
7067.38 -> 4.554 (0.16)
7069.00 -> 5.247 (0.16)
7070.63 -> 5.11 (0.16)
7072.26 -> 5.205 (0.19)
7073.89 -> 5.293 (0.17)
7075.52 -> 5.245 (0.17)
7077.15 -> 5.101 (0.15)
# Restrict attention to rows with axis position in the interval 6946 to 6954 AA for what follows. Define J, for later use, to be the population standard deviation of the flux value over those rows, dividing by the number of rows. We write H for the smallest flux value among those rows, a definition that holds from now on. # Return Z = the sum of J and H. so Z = 5.17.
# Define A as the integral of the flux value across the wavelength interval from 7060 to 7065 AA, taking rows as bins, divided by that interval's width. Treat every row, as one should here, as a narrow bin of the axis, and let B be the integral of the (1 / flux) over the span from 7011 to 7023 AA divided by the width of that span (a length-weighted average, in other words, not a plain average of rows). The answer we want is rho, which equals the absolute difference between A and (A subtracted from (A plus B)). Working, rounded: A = 4.59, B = 0.193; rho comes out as 4.40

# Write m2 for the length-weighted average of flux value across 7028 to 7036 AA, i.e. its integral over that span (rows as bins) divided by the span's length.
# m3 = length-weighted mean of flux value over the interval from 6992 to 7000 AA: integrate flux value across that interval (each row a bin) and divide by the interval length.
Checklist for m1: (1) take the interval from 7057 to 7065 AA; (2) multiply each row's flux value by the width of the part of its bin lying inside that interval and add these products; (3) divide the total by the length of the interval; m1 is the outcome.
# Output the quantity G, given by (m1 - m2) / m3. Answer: -0.11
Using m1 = 4.7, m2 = 5.3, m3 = 5.38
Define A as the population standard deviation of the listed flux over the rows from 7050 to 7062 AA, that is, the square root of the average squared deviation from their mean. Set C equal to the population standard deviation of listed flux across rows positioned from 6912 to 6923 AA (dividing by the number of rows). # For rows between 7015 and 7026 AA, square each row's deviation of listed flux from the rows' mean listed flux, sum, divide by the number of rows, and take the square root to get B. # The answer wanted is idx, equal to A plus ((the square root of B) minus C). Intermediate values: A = 0.33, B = 0.26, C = 0.28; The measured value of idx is 0.55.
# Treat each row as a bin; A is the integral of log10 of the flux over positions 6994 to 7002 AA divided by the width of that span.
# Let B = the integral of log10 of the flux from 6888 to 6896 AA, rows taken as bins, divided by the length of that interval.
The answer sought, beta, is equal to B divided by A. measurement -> 1.00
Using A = 0.727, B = 0.729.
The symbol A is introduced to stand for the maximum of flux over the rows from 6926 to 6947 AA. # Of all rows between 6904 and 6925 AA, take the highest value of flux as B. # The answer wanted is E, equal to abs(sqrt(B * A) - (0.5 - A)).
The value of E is 10.8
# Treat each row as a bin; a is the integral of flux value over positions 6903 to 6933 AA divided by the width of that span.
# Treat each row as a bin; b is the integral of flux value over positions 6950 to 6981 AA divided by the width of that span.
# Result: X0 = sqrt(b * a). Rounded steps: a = 5.27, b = 5.212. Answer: 5.24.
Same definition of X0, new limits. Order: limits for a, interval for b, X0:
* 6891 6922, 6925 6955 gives 5.28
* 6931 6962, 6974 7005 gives 5.26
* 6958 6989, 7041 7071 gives 5.15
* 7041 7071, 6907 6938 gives 5.18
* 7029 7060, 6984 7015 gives 5.31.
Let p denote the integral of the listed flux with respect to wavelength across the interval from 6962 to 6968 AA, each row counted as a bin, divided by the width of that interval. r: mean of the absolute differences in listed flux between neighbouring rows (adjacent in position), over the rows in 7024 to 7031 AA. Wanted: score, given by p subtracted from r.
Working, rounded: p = 5.39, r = 0.14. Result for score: -5.25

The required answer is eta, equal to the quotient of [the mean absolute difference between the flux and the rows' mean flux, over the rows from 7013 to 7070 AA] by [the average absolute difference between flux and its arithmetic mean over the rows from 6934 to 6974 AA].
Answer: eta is 1.26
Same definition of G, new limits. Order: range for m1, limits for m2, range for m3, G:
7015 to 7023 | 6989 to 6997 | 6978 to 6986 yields -0.06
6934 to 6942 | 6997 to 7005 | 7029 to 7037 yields 0.01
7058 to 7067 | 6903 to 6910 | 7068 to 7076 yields -0.14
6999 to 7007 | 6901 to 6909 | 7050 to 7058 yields -0.02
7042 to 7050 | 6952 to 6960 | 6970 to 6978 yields 0.07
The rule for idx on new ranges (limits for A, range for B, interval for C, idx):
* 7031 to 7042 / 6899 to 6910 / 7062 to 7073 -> 0.20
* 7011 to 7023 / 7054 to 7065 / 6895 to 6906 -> 0.70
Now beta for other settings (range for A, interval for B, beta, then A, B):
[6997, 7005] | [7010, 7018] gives 0.99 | 0.723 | 0.717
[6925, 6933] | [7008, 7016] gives 1.02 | 0.706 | 0.717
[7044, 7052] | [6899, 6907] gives 0.99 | 0.730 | 0.726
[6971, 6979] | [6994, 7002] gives 1.01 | 0.723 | 0.727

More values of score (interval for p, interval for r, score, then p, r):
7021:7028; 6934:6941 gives -5.34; 5.38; 0.04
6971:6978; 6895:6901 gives -5.12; 5.26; 0.13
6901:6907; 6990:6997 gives -5.15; 5.40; 0.25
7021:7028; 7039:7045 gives -5.20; 5.38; 0.18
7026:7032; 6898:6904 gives -5.15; 5.41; 0.27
